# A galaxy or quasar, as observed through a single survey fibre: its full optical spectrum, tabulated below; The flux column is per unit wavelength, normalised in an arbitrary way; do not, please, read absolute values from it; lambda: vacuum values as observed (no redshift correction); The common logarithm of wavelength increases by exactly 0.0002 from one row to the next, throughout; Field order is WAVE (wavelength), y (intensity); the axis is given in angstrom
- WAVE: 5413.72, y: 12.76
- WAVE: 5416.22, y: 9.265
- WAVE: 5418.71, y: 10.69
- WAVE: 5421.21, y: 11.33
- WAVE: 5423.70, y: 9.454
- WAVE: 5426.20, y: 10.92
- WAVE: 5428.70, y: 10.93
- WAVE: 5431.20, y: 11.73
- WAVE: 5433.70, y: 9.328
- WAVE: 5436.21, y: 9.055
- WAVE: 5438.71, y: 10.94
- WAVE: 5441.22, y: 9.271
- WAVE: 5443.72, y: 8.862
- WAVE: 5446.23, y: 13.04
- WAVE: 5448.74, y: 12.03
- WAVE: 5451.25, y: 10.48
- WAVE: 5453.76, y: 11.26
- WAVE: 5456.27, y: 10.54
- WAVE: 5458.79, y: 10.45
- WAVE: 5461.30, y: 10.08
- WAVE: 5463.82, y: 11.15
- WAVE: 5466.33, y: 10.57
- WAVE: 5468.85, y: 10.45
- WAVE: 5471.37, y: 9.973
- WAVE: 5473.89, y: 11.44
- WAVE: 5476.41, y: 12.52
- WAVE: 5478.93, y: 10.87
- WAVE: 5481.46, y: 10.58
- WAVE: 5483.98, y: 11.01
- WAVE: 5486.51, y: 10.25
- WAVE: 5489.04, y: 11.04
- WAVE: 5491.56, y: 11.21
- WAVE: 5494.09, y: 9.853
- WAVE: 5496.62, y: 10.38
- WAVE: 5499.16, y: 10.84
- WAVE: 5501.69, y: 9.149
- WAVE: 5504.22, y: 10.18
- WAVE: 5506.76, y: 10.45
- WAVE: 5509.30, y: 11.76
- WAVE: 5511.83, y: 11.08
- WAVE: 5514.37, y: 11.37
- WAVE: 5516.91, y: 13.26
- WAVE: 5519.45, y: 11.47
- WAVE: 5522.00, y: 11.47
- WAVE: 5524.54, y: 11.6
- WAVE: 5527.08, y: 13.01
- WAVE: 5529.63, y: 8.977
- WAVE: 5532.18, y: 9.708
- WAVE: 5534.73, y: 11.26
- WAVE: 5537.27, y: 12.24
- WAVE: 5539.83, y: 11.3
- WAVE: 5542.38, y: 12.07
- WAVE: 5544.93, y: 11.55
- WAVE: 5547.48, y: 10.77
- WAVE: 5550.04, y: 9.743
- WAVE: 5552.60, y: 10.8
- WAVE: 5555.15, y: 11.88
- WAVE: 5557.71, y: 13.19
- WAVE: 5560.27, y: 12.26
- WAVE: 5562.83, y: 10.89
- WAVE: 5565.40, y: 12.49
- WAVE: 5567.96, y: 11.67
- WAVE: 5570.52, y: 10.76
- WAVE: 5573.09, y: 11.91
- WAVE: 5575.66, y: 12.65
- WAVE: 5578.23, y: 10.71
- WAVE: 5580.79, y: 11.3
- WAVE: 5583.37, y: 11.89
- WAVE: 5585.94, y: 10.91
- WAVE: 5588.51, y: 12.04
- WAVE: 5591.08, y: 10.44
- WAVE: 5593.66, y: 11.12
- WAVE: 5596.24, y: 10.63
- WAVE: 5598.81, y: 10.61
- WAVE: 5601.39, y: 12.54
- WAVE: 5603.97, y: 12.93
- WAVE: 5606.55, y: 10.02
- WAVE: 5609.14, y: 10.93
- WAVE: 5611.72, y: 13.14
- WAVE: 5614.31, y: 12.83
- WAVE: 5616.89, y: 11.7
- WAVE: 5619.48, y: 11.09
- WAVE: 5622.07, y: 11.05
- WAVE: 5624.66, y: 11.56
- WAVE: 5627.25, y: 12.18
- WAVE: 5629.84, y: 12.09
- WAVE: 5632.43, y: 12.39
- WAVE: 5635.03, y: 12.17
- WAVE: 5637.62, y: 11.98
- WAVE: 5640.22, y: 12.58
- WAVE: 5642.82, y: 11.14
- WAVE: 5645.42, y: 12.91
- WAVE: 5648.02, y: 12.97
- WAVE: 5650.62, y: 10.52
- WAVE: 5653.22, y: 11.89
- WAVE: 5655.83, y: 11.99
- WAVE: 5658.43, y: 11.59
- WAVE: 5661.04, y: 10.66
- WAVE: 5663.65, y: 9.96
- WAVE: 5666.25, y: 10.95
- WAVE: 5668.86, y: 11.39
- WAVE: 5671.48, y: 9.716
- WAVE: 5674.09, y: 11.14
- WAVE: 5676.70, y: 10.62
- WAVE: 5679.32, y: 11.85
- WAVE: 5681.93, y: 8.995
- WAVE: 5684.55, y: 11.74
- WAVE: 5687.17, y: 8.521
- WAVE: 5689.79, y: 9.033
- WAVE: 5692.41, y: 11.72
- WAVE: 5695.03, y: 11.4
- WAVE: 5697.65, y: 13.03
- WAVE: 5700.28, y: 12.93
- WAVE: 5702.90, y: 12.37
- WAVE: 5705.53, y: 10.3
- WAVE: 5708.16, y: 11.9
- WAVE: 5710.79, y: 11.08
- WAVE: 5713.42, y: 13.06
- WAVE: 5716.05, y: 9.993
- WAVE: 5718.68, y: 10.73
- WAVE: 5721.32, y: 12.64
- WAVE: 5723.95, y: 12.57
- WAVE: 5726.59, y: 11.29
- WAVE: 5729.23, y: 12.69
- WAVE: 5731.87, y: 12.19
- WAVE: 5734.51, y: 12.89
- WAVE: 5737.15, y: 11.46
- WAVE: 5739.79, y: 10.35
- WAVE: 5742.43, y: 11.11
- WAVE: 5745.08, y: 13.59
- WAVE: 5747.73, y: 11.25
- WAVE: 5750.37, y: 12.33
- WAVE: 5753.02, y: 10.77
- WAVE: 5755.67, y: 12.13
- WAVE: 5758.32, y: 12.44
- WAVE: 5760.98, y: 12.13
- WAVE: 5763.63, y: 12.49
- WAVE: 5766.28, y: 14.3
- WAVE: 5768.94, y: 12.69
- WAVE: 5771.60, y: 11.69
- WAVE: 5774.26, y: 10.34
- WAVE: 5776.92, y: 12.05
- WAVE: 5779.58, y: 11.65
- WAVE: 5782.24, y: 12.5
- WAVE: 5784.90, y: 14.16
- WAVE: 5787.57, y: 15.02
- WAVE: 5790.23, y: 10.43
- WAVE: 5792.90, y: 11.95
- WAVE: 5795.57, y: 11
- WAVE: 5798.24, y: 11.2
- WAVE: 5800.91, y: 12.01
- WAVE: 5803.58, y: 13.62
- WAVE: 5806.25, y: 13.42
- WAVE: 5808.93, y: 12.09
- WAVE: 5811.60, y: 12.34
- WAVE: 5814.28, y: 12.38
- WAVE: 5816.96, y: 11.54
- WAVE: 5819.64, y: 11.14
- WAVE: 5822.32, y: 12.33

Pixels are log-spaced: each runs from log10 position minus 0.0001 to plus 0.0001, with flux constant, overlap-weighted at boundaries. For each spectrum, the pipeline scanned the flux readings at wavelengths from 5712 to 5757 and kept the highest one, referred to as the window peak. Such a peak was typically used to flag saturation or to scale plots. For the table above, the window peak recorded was 13.59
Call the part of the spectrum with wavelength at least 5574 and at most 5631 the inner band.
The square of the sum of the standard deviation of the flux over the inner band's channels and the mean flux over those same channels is 155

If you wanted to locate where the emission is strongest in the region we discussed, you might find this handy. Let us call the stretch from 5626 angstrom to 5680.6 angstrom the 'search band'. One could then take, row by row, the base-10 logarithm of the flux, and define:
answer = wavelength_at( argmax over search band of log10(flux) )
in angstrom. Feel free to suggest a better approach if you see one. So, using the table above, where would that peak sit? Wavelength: 5648.02 angstrom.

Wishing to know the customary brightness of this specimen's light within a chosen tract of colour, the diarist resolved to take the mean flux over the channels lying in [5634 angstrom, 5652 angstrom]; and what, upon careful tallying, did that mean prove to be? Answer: 12.04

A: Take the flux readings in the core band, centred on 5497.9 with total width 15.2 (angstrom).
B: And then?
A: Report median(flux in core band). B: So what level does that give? 10.3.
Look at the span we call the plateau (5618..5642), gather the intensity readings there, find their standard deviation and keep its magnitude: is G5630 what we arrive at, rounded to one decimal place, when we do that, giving 0.5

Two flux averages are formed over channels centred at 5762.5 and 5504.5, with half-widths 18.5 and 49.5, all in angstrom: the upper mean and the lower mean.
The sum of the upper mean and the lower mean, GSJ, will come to 23.1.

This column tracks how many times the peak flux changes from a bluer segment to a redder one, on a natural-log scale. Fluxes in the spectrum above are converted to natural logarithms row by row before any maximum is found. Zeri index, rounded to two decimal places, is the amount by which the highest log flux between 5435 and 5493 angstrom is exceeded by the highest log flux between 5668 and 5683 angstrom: -0.10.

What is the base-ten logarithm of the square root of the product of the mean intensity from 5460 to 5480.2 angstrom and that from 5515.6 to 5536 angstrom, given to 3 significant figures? 1.05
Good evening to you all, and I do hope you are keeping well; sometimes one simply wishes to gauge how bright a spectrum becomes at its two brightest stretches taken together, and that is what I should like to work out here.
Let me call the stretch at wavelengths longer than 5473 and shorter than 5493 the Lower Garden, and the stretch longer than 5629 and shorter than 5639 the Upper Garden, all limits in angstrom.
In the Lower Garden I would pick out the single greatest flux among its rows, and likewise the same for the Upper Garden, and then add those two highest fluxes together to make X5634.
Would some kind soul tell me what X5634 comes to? 24.9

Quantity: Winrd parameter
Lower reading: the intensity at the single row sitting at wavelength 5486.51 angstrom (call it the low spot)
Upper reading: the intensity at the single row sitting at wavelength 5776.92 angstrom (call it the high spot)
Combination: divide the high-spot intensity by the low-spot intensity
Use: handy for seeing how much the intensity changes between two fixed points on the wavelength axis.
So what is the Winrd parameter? 1.18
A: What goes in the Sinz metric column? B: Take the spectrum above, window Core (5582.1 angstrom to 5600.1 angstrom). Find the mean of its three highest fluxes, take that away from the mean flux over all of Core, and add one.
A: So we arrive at 0.4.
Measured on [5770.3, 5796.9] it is -0.8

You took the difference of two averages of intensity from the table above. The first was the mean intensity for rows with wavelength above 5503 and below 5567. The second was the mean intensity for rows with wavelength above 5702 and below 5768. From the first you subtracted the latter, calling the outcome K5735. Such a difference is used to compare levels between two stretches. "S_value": -0.5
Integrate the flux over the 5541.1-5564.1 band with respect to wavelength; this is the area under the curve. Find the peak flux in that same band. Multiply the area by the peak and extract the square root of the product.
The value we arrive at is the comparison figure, 59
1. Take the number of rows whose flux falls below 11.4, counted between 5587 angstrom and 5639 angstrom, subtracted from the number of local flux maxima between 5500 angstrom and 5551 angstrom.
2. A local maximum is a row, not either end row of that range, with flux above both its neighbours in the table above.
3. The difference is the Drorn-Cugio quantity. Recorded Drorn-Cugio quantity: -3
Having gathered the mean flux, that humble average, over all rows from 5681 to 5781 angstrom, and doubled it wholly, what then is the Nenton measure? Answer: 23.4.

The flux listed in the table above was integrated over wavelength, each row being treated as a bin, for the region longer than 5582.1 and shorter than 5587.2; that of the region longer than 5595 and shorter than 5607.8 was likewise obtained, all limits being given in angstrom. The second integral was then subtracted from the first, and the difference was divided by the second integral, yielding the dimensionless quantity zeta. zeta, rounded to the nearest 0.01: -0.60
